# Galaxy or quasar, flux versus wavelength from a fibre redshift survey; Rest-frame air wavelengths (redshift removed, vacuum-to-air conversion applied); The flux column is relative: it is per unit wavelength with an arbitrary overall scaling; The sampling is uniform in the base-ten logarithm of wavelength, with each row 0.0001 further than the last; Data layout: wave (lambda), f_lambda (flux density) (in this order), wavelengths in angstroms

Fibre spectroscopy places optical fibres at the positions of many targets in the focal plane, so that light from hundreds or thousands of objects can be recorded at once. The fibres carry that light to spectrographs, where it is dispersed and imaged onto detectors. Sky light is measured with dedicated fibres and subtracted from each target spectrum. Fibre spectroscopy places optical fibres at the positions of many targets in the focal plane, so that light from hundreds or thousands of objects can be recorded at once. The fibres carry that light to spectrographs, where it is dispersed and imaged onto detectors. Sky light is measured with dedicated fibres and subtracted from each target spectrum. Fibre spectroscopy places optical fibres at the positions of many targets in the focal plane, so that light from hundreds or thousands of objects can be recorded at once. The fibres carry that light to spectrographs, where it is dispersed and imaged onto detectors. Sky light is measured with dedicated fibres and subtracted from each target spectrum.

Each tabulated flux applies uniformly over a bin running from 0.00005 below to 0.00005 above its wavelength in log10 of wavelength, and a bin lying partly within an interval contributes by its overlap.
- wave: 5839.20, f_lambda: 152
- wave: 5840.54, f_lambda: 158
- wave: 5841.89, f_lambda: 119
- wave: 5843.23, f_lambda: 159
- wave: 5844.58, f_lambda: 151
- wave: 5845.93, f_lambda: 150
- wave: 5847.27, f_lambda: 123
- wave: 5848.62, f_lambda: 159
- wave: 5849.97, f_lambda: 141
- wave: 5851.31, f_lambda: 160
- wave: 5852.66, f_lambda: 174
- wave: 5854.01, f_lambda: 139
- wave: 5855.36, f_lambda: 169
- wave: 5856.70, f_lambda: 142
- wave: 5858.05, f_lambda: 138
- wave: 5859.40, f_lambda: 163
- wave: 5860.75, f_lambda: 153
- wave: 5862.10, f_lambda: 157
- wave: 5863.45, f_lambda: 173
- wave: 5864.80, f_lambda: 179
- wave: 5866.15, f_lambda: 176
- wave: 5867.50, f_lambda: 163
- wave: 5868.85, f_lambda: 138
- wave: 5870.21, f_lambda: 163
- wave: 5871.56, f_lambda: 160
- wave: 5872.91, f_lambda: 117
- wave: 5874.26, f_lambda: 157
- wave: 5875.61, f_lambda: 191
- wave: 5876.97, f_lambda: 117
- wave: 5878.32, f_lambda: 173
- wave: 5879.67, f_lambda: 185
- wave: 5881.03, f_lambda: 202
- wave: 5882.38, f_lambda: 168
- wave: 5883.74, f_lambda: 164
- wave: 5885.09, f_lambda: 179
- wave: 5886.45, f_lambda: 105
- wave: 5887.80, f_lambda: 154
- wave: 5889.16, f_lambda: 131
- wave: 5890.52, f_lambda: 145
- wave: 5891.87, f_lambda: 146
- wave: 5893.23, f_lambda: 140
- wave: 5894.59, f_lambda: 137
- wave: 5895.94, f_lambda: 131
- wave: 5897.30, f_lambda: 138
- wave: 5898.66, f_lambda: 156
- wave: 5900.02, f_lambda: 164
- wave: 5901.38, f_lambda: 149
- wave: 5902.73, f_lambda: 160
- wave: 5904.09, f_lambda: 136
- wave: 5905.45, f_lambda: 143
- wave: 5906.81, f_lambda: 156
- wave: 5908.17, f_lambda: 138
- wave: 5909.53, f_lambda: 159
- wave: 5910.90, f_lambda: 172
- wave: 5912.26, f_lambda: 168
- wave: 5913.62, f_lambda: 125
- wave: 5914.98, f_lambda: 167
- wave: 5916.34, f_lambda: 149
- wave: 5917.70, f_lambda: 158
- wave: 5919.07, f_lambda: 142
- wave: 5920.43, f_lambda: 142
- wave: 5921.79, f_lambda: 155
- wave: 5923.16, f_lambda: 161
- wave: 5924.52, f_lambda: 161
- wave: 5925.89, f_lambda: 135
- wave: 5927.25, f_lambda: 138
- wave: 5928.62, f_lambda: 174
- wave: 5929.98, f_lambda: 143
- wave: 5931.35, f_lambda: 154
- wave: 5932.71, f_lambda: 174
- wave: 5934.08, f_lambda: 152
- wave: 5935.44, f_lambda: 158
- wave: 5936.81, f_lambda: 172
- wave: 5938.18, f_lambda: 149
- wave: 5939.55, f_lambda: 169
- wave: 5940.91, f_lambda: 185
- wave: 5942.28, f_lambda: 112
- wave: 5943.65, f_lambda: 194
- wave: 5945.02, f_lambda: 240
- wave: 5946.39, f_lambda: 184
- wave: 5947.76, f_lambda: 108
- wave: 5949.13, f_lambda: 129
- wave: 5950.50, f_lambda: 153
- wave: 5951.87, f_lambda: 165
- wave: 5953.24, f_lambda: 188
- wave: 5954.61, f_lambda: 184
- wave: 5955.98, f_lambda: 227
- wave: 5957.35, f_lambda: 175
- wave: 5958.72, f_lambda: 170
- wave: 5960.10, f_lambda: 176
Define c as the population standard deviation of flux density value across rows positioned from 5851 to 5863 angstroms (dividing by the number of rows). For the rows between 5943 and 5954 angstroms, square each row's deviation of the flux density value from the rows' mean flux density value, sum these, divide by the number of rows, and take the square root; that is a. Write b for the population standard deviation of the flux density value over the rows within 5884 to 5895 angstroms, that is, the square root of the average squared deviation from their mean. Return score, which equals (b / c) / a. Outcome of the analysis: 0.04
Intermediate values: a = 38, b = 20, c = 12.3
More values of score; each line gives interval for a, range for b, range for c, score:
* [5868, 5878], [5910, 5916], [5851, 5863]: 0.06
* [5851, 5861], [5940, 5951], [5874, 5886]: 0.14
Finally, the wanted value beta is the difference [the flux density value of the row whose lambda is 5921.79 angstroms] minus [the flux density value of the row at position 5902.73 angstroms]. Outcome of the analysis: -5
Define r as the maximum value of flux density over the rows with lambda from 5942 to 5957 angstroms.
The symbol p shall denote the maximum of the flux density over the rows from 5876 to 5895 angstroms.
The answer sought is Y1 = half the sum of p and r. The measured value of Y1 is 221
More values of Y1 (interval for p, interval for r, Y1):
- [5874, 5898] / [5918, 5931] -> 188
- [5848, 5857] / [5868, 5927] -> 188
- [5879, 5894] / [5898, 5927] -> 187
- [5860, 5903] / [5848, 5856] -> 188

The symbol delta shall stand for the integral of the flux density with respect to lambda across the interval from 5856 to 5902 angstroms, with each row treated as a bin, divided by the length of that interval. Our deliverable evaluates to 155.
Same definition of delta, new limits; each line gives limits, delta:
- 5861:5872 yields 163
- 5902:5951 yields 156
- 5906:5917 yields 154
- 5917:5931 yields 151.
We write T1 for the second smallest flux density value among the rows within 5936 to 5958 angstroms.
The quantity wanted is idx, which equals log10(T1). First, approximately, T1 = 112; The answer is 2.05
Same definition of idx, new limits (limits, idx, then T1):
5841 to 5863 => 2.09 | 123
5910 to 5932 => 2.13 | 135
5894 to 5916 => 2.12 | 131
